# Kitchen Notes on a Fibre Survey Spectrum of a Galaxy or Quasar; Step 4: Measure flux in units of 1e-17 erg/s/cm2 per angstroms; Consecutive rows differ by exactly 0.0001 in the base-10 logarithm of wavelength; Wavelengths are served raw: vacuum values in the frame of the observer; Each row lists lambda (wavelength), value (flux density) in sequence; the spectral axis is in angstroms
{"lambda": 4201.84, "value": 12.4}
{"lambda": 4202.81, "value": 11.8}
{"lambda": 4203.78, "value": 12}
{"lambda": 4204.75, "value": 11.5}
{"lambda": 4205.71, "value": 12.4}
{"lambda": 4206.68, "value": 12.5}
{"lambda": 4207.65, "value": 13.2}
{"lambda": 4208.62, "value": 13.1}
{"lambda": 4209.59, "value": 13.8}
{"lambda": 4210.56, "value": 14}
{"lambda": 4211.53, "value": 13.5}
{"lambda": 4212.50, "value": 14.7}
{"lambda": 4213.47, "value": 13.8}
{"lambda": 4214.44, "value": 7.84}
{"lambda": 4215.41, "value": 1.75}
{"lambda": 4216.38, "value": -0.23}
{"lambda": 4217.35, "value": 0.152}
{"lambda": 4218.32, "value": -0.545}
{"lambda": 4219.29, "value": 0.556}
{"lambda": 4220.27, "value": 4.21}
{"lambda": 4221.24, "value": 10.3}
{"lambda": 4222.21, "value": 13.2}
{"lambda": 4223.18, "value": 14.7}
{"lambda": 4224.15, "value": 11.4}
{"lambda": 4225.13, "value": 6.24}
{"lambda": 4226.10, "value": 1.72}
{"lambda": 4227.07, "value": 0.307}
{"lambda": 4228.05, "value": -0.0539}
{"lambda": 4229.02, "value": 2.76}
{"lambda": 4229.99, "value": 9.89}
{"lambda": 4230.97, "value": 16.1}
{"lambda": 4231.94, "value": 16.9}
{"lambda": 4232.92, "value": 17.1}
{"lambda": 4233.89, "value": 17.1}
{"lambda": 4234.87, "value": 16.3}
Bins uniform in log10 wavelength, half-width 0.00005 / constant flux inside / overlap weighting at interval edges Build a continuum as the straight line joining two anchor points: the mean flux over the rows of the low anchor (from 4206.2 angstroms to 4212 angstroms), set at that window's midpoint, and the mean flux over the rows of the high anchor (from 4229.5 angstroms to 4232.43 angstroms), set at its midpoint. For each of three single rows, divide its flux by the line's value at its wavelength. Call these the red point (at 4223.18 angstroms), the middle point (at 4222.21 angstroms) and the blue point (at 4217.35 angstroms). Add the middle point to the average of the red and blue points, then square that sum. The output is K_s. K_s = 2.2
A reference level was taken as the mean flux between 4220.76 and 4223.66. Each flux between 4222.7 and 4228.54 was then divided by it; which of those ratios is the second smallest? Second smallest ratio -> 0.02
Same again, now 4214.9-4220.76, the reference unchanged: -0.02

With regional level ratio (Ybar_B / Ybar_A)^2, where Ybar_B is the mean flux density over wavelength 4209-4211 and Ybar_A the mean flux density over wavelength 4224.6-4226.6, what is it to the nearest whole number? 12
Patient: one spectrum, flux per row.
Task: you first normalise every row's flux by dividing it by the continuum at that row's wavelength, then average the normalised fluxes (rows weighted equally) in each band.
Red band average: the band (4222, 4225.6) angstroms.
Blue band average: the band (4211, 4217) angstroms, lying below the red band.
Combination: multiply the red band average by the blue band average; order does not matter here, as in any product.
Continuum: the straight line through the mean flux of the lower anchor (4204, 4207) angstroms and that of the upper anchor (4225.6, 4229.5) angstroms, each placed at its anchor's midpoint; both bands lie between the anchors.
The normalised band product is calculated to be 3.6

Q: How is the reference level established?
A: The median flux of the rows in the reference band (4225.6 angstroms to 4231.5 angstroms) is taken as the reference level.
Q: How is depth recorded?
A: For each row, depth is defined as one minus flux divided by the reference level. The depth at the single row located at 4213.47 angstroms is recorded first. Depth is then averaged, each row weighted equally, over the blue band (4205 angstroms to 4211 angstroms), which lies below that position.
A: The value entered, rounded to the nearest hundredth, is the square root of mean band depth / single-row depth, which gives 0.97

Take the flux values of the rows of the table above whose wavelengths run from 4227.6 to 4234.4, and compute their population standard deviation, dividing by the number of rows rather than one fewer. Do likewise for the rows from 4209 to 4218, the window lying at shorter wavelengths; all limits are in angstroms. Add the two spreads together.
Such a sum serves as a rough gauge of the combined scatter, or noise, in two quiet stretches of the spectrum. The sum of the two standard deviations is 13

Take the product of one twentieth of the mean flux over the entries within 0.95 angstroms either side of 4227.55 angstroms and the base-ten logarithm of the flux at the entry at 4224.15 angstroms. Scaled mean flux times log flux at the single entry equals 0.01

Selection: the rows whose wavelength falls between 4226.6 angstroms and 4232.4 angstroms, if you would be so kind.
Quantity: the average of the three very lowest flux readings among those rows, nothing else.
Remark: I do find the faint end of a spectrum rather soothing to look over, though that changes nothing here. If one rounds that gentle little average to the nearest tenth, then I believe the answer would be 1.0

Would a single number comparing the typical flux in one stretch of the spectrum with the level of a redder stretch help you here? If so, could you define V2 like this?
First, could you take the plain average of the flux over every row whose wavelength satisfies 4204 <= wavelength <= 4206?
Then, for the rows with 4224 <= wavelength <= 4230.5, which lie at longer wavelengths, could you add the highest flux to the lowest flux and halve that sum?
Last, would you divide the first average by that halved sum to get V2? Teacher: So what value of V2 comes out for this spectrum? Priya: 2.1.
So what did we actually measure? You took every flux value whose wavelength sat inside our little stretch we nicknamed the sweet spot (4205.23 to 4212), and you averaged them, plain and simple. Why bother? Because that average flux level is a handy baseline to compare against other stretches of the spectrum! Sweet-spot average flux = 13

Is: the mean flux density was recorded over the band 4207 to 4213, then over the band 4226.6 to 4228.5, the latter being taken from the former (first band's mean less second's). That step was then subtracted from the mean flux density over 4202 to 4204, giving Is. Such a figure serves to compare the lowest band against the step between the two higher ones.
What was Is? -2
